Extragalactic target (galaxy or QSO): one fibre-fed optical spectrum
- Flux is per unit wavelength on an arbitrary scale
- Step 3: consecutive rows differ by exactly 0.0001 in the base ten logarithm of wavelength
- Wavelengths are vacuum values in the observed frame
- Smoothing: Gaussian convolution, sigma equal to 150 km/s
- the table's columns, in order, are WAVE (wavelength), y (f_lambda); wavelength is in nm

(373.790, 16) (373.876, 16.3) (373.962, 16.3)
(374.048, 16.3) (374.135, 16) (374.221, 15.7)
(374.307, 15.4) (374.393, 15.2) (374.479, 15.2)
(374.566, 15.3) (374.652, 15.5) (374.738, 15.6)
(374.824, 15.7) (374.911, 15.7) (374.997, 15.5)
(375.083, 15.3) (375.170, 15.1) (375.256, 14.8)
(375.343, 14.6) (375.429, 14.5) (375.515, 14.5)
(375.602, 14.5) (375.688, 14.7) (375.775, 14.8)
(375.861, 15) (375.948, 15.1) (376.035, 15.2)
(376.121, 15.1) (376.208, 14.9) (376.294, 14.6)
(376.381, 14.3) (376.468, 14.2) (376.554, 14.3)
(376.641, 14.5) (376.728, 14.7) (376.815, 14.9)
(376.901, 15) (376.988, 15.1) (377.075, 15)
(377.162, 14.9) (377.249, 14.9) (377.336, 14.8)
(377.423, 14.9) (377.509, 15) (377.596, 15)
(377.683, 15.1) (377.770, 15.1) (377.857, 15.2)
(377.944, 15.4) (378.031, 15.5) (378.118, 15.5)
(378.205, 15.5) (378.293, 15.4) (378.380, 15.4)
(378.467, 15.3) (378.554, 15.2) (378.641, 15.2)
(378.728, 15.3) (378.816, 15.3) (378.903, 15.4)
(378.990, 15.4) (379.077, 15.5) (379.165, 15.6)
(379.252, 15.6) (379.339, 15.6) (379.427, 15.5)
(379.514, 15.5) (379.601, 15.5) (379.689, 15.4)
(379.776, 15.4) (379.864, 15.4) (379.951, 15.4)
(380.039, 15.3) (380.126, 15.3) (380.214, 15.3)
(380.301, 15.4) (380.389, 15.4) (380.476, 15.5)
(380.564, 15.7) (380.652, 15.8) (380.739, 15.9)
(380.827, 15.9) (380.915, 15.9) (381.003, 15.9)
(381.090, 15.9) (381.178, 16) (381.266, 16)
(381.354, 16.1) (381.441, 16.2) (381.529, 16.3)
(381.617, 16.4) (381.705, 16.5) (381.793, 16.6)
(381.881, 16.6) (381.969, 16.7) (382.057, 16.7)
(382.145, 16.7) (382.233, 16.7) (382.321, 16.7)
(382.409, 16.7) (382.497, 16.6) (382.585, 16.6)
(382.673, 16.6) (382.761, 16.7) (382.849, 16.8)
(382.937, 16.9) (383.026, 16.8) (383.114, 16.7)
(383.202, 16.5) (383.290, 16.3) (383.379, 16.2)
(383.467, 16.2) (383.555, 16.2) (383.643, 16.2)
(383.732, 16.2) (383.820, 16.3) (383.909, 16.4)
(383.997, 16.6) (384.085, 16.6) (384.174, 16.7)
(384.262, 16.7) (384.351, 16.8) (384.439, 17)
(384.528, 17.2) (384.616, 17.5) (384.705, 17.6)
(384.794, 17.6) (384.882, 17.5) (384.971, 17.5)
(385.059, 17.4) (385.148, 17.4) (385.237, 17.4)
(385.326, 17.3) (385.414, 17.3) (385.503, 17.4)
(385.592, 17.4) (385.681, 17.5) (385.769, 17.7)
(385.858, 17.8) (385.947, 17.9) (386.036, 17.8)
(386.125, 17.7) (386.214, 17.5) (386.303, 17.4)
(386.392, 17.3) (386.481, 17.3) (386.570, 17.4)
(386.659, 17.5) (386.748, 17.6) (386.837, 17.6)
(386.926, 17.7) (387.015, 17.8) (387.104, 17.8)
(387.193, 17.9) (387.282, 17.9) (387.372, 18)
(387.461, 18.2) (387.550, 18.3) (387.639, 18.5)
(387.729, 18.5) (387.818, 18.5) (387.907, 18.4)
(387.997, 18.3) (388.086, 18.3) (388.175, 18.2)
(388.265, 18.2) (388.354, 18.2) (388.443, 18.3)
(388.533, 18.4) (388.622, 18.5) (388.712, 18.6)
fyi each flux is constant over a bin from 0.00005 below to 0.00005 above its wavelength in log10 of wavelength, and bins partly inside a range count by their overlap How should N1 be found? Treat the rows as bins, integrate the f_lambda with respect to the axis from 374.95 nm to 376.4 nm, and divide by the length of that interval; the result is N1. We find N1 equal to 14.9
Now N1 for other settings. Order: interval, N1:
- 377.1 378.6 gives 15.2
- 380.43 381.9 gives 16.1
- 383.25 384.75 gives 16.6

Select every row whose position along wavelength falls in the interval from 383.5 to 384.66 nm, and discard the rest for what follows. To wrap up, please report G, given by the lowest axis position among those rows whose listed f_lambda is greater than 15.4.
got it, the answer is 383.555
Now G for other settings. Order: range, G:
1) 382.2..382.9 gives 382.233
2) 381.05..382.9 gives 381.090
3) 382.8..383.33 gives 382.849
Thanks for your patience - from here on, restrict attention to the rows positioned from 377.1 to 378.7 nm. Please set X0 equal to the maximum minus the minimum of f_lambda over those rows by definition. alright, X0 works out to 0.7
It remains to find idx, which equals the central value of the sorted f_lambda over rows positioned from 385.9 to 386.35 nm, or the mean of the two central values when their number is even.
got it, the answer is 17.7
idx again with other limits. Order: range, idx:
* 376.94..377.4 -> 14.9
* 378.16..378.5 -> 15.4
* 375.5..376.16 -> 14.9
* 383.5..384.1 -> 16.3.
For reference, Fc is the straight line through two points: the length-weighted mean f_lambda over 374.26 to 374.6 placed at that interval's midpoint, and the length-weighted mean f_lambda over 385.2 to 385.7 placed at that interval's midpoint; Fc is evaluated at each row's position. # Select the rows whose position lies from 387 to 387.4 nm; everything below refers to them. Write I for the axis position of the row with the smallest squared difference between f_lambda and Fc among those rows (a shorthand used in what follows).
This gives 387.104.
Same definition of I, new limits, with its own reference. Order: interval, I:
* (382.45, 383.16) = 382.937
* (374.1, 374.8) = 374.566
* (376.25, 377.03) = 376.988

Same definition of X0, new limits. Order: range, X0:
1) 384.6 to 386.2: 0.6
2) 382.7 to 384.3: 0.7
